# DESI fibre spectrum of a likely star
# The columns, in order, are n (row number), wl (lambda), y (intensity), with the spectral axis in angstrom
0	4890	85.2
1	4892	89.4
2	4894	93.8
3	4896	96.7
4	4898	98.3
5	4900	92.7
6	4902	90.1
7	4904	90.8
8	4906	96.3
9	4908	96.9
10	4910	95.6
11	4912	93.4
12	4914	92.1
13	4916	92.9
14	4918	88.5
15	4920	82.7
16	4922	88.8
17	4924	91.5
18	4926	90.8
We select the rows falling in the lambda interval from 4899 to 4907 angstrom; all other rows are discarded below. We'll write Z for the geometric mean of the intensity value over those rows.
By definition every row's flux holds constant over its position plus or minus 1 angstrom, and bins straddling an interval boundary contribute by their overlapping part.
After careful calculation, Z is 92.4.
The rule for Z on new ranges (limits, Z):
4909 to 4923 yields 90.5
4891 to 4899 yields 94.5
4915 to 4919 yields 90.7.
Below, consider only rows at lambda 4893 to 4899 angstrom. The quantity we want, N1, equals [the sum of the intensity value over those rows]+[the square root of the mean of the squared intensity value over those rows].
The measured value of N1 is 385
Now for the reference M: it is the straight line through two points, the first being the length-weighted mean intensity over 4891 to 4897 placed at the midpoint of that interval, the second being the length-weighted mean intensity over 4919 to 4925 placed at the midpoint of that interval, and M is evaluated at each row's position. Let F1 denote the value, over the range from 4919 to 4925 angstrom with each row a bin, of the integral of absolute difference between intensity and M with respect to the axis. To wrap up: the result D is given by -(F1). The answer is -21.5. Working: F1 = 21.5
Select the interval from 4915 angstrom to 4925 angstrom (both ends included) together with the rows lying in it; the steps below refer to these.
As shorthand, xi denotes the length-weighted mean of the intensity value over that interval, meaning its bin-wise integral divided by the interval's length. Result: 88.9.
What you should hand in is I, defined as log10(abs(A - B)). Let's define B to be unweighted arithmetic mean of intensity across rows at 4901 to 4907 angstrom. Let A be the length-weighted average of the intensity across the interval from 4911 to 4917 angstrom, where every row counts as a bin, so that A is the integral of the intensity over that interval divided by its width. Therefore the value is -0.4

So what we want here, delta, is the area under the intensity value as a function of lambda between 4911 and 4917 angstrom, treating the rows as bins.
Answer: 557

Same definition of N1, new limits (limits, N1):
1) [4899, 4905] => 365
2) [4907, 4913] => 381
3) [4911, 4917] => 371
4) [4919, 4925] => 351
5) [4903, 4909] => 379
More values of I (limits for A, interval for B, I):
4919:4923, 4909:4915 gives 0.9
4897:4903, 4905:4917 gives -0.1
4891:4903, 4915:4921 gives 0.7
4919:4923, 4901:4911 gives 0.9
